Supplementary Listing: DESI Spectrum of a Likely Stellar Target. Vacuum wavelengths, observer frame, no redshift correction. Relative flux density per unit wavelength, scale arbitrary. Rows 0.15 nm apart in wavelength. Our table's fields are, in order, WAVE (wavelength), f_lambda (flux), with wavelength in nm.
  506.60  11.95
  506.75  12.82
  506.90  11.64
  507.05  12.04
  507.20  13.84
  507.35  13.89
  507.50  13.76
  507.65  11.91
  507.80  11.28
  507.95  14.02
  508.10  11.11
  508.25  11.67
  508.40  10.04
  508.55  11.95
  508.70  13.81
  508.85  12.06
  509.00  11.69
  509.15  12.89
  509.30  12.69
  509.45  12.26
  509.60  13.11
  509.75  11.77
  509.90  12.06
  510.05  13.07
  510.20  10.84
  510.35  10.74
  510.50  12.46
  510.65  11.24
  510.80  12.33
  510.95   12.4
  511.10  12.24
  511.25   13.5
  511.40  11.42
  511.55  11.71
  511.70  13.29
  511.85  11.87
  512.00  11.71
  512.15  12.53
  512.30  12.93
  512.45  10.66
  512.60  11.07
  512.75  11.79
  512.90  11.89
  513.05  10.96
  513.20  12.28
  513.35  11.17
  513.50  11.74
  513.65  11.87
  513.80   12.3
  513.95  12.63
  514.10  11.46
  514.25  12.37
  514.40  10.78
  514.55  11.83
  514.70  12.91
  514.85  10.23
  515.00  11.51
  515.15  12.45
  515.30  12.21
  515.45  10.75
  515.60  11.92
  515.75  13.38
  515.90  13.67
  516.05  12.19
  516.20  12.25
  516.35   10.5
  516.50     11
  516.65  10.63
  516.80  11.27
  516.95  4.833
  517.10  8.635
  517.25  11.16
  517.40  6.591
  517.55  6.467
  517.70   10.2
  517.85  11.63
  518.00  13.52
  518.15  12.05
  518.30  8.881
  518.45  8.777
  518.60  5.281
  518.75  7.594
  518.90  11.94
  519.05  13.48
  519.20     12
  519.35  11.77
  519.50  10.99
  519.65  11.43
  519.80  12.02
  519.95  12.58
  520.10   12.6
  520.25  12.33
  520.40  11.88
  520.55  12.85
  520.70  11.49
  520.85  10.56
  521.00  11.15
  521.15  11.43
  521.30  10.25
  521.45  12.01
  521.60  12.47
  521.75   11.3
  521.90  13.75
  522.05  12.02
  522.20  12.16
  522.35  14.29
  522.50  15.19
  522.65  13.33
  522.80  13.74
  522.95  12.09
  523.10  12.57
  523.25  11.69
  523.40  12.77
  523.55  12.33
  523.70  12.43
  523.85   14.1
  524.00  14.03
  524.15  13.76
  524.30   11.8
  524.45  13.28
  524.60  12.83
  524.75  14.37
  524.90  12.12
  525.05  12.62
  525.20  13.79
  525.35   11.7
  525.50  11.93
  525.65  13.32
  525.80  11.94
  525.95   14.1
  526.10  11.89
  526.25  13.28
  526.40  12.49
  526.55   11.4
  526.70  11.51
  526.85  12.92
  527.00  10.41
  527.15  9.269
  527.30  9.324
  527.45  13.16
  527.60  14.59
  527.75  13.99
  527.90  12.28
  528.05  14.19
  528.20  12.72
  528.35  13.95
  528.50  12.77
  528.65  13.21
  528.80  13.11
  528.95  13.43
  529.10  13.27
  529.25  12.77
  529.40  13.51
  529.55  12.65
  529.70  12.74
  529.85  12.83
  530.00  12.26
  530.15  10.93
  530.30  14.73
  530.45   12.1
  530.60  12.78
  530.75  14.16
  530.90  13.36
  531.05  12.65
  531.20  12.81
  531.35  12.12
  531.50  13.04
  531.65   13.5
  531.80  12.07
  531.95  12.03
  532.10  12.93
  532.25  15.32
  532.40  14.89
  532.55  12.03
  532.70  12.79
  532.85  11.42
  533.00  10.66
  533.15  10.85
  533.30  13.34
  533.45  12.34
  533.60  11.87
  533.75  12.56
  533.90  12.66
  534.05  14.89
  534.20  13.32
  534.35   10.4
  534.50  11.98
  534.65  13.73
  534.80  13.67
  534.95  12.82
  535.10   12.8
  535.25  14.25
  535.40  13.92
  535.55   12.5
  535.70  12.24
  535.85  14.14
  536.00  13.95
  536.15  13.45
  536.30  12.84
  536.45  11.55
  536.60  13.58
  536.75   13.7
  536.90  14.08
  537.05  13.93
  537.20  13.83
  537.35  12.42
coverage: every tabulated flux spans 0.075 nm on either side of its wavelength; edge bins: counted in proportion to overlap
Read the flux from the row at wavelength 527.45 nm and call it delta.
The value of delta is 13.16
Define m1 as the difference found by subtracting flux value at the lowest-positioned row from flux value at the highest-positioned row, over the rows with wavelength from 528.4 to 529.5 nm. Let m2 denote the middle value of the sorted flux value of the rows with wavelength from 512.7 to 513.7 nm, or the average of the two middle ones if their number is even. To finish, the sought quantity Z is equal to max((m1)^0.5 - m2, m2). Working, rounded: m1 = 0.74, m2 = 11.8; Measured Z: 11.8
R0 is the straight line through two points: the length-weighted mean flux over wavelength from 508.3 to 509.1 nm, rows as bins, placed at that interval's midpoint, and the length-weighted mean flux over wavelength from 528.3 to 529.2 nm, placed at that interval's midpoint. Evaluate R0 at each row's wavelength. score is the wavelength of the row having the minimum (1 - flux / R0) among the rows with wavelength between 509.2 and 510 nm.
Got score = 509.60 nm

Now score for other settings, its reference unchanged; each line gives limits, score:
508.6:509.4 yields 508.70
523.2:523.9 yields 523.85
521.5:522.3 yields 521.90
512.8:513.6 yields 513.20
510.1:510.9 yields 510.50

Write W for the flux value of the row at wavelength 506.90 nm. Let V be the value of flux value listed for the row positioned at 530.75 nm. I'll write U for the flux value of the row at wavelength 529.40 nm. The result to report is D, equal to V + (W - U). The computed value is 12.3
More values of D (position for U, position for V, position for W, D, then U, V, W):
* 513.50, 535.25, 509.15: 15.4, 11.74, 14.25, 12.89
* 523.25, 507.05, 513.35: 11.5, 11.69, 12.04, 11.17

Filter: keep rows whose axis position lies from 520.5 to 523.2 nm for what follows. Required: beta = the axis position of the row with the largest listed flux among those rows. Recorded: 522.50 nm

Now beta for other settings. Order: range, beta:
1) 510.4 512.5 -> 511.25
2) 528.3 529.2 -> 528.35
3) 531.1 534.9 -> 532.25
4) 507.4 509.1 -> 507.95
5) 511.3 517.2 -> 515.90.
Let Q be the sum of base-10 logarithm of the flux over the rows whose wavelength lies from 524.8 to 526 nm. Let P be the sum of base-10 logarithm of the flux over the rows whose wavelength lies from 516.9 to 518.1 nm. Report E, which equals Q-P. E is 1.32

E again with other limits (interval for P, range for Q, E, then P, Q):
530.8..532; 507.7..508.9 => -0.21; 8.83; 8.61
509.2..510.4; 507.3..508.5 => 0.03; 8.64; 8.67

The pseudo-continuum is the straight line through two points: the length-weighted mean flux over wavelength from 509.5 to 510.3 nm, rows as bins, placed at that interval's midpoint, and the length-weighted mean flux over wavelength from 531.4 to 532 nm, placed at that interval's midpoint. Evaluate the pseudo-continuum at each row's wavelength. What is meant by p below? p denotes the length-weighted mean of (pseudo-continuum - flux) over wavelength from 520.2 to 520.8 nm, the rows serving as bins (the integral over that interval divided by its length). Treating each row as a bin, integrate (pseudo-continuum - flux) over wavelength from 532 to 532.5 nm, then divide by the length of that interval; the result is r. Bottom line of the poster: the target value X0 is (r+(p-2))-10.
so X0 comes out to -13.1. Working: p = 0.3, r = -1.5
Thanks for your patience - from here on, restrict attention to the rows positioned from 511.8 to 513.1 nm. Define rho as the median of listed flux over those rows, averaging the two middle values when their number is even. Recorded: 11.8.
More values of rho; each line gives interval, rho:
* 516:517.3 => 11.0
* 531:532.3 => 12.8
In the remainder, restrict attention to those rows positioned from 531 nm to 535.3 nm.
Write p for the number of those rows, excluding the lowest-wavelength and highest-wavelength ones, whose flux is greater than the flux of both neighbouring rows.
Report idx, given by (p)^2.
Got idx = 49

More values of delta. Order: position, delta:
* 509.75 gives 11.77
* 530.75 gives 14.16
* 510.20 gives 10.84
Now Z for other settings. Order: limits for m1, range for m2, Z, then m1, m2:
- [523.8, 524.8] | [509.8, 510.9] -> 12.1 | 0.27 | 12.1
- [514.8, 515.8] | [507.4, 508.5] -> 11.7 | 3.15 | 11.7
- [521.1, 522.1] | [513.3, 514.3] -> 11.9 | 0.59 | 11.9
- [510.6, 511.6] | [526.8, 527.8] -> 12.9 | 0.47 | 12.9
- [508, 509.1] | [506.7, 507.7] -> 12.8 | 0.58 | 12.8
